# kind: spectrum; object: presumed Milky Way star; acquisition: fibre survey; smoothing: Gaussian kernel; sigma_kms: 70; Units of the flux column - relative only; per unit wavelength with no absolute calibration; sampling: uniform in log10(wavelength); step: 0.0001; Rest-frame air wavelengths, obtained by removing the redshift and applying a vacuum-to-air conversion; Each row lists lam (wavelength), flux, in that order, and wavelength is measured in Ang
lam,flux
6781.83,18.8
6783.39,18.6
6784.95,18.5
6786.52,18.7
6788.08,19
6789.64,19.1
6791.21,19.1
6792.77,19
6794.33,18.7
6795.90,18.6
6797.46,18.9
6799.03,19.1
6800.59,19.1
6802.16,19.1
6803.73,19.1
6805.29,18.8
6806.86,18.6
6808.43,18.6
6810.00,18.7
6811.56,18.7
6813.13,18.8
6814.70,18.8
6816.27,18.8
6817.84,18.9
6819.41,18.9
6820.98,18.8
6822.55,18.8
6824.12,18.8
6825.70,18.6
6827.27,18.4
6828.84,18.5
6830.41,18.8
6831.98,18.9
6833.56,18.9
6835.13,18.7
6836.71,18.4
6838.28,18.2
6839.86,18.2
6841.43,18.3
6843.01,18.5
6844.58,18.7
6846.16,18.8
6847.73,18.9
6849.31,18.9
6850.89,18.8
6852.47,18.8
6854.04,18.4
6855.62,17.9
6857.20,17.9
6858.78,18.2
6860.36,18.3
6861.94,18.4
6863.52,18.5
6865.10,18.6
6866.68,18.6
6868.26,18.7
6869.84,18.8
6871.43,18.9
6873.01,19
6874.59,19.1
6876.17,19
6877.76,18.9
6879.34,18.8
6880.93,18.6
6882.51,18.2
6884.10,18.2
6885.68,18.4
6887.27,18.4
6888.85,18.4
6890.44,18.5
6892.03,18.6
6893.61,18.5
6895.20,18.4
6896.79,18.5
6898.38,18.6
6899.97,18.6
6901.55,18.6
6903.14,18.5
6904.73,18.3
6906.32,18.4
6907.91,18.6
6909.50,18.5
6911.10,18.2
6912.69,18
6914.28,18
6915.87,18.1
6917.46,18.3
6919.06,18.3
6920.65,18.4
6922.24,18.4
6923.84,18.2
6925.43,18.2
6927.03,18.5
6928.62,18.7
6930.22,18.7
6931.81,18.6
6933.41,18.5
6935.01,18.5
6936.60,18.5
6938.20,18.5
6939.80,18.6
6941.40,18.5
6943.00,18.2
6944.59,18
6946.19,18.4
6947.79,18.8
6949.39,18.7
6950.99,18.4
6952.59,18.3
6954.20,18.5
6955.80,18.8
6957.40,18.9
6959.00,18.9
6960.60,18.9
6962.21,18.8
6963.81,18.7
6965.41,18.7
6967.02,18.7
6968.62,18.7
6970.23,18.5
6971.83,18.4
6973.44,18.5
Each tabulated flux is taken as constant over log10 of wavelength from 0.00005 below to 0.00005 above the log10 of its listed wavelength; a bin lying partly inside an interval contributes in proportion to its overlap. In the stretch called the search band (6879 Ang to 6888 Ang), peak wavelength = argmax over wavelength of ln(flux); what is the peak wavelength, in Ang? 6879.34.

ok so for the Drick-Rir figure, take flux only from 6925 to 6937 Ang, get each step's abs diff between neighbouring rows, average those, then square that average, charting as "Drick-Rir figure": 0.0100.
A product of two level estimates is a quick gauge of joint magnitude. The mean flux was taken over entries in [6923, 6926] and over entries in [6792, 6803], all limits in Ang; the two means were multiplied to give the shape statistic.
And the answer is 344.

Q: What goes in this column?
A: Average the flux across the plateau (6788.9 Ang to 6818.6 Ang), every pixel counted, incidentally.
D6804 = 18.9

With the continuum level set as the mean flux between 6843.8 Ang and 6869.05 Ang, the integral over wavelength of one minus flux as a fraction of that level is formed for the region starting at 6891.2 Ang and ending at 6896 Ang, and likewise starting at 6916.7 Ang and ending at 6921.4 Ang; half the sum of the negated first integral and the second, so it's 0.02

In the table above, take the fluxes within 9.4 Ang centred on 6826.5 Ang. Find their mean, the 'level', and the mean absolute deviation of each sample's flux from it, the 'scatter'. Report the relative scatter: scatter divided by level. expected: 0.0080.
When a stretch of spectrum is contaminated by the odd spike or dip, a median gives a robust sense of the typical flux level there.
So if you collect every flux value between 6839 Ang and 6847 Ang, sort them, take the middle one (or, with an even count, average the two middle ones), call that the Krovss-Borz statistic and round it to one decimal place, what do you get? 18.5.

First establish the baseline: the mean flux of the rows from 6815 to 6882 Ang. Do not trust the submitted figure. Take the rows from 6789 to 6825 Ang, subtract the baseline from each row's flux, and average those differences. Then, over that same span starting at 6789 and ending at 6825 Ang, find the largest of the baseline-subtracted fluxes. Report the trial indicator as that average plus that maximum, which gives 0.68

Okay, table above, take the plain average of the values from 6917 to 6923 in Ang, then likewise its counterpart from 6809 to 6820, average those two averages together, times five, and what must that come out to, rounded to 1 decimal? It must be 92.9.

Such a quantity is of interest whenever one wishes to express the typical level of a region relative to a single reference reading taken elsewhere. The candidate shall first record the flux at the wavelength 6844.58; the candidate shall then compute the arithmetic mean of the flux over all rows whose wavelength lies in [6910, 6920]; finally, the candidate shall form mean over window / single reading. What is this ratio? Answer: 0.971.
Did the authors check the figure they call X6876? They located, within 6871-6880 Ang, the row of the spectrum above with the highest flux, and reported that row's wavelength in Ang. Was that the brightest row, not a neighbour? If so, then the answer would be 6874.59 Ang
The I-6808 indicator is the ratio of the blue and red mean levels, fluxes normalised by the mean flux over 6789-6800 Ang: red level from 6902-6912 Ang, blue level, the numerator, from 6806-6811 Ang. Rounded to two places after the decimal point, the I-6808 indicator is 1.01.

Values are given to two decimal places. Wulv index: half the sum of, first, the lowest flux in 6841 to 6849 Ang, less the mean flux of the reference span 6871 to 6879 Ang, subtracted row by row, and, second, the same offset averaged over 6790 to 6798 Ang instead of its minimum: -0.40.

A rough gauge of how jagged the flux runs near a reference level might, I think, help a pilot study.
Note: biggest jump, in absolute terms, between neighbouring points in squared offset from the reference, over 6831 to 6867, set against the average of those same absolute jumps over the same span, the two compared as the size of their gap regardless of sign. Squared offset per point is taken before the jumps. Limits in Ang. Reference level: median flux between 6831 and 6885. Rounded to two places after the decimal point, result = 0.42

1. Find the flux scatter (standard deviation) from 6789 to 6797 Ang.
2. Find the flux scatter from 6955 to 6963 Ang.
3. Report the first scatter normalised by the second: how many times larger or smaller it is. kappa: 4.28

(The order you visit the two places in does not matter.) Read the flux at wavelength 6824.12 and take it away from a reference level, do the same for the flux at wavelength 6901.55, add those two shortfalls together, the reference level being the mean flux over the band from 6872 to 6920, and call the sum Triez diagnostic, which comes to -0.4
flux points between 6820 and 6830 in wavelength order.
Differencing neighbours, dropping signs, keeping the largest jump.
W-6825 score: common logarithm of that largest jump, -0.70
